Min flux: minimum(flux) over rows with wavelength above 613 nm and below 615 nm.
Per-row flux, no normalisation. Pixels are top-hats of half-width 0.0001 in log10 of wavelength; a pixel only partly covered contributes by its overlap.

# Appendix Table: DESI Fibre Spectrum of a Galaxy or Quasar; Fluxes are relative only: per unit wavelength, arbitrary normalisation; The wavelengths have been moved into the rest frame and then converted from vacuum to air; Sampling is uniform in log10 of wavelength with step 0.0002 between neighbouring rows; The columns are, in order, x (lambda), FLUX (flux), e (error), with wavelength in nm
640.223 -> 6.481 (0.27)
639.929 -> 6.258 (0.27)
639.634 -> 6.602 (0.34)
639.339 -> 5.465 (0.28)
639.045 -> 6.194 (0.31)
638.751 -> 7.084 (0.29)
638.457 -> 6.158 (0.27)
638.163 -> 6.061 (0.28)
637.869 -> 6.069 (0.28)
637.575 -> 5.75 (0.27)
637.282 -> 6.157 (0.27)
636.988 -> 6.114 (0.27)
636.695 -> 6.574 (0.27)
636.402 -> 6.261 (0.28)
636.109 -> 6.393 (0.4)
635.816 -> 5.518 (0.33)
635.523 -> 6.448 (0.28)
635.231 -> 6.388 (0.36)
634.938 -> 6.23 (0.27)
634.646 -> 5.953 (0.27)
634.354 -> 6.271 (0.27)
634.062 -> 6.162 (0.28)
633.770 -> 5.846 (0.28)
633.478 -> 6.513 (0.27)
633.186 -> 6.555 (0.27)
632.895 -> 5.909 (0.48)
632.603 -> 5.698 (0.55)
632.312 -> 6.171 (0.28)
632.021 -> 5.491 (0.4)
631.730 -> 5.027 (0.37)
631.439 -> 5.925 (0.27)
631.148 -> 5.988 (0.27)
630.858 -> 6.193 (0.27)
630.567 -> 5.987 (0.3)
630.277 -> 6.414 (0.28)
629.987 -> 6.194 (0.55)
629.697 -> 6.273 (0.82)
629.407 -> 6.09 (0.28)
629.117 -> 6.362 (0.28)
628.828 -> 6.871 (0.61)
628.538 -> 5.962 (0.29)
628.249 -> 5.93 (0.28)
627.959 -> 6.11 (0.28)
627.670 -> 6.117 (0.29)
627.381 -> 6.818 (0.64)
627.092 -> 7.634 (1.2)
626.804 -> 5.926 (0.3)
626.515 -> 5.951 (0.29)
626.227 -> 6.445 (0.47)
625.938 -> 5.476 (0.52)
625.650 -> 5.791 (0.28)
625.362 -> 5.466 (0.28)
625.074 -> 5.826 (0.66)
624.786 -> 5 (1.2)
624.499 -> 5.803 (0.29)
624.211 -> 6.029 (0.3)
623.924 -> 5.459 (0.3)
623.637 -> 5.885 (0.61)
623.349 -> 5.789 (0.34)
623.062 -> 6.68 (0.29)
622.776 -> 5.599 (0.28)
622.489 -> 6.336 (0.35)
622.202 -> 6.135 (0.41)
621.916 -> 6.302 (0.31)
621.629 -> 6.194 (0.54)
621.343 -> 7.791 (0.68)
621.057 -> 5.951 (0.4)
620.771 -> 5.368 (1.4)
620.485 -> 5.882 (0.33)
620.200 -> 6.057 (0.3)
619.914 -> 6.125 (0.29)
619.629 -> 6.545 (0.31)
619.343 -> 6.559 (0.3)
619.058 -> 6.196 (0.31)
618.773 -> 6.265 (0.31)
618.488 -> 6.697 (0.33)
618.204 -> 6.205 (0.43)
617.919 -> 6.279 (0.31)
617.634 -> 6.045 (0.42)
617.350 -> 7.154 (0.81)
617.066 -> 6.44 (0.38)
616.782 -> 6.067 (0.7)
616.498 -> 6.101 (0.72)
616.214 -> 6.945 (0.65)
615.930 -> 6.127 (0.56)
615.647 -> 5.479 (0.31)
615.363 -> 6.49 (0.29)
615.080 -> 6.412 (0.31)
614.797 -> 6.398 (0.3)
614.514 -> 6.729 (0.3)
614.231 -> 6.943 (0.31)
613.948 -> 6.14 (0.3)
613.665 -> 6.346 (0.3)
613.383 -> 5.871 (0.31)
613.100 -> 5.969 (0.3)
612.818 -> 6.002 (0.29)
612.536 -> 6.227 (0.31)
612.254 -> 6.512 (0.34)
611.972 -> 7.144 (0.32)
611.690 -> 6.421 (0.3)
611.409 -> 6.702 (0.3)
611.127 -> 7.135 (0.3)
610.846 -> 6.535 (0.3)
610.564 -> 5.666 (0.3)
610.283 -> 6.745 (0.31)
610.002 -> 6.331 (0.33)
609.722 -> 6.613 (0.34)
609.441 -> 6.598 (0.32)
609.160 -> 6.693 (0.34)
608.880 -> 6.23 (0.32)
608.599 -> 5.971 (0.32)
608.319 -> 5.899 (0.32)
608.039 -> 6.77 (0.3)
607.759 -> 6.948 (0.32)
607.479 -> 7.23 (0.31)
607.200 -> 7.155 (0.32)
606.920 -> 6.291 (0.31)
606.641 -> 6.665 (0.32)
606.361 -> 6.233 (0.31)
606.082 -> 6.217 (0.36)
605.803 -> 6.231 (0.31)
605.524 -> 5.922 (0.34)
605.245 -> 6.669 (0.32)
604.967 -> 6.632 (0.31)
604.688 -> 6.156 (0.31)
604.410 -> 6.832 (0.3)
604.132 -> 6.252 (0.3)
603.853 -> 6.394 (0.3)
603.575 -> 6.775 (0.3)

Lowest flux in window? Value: 5.871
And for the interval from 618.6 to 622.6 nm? 5.368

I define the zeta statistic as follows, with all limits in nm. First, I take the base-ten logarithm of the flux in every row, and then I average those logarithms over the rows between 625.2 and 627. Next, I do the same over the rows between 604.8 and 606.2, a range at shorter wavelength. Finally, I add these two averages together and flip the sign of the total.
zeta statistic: -1.57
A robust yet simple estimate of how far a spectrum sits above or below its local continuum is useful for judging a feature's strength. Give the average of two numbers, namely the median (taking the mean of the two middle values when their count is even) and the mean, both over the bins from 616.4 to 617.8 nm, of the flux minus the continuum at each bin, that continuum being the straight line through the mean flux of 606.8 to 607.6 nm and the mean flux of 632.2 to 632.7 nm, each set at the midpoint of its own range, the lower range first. -0.30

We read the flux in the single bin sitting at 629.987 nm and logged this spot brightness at 6.194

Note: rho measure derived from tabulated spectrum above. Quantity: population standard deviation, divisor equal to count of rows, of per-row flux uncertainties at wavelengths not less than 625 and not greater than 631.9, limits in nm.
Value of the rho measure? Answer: 0.23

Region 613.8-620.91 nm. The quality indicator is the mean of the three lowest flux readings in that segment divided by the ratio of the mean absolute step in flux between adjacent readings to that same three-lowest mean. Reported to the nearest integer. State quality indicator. 76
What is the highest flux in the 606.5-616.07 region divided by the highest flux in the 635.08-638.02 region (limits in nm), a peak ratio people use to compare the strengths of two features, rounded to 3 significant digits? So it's 1.10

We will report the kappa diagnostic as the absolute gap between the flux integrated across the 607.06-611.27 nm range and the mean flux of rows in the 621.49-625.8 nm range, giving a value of 21.8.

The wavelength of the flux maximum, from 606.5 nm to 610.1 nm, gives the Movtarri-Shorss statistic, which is 607.479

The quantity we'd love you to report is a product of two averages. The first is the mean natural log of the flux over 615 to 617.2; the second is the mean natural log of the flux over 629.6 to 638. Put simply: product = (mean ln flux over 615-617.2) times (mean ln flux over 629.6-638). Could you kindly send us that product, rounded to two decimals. 3.30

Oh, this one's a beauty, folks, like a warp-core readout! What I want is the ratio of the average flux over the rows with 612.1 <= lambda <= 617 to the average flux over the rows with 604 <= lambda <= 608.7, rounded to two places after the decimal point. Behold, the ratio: 0.97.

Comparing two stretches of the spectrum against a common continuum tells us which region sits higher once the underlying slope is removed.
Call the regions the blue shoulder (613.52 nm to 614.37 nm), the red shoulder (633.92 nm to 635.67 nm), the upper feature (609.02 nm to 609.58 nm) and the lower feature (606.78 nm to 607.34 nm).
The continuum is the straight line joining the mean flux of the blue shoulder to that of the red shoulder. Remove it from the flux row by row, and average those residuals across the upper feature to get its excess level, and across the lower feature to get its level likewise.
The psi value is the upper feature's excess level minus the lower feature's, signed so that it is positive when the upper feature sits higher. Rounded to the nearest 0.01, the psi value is -0.05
